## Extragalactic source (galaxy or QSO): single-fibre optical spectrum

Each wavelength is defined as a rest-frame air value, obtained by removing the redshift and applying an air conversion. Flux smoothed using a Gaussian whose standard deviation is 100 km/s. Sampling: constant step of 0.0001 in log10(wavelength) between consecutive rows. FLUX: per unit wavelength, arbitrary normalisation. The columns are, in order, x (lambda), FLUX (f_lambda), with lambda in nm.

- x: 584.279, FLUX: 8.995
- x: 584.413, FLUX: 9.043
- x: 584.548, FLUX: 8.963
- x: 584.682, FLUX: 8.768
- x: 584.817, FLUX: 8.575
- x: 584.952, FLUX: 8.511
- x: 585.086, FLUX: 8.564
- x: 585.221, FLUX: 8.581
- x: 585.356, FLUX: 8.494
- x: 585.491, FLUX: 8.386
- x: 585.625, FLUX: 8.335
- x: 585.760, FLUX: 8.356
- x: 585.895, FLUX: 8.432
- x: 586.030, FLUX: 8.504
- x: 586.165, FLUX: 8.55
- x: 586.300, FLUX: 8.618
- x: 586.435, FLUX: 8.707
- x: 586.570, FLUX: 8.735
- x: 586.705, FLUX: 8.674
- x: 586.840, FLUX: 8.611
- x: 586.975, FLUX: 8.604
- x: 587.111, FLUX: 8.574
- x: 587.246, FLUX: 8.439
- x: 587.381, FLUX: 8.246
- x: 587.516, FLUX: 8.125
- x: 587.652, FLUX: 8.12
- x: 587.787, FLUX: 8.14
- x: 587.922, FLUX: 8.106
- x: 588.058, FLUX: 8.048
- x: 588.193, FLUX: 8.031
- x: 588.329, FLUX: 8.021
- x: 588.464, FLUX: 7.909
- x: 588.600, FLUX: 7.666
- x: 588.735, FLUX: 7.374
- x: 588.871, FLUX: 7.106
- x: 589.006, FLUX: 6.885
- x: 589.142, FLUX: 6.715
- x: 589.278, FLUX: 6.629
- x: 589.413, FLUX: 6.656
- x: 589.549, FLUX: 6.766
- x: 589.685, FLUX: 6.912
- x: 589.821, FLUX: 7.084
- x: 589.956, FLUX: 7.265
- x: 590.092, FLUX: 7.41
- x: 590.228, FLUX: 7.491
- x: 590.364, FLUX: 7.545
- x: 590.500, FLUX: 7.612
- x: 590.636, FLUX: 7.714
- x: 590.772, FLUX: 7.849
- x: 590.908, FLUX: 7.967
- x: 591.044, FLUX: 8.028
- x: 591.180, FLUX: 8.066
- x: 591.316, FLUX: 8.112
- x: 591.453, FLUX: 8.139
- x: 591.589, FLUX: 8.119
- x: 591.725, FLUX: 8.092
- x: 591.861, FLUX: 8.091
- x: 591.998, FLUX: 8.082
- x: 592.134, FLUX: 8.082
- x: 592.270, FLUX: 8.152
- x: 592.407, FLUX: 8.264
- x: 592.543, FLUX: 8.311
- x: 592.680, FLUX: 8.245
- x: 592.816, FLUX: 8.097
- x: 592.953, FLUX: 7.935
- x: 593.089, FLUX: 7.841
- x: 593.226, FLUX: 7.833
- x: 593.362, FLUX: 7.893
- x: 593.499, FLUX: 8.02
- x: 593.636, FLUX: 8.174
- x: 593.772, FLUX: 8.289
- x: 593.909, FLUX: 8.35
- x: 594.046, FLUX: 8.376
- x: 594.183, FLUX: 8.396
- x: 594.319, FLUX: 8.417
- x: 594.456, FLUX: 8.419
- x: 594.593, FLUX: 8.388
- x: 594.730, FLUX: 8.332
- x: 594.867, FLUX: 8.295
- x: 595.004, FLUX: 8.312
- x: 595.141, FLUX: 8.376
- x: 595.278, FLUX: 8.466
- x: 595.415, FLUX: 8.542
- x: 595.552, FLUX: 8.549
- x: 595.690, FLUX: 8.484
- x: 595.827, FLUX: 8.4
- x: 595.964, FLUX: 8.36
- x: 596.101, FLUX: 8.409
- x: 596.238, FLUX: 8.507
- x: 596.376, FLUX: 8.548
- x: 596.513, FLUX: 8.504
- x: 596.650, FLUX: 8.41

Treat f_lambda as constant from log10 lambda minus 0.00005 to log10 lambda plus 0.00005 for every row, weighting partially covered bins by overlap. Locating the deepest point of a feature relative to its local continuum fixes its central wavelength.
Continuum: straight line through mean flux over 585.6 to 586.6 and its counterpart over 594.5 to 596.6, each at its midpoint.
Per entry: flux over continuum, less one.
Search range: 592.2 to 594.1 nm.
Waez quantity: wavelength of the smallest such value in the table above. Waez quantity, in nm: 593.226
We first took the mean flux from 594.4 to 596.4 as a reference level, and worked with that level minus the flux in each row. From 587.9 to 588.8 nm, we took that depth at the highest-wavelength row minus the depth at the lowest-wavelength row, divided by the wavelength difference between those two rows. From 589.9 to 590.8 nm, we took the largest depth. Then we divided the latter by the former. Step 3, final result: 1.3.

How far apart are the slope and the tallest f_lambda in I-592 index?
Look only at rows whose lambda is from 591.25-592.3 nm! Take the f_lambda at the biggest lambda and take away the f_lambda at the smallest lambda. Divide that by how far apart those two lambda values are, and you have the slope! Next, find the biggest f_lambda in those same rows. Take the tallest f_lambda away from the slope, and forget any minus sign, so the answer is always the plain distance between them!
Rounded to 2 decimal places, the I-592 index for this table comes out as 8.11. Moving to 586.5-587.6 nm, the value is 9.38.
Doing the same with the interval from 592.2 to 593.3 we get 8.64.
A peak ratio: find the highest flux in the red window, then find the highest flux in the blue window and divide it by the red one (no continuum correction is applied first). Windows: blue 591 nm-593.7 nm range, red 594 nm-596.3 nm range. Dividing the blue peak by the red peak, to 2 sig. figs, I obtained 0.97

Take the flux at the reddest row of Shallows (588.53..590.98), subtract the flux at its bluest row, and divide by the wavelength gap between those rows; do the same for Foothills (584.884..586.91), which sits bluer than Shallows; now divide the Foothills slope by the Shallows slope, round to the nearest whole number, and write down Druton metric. 0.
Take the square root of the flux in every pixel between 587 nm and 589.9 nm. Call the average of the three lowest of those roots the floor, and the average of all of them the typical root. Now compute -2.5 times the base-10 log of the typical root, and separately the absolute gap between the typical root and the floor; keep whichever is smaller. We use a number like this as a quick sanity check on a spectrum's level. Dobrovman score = -1.10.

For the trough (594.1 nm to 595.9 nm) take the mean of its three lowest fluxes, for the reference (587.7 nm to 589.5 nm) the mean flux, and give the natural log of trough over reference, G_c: 0.11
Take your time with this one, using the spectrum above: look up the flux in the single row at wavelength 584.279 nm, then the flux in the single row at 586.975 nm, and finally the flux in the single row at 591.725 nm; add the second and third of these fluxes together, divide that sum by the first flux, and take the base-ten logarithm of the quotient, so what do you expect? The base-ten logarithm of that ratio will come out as 0.269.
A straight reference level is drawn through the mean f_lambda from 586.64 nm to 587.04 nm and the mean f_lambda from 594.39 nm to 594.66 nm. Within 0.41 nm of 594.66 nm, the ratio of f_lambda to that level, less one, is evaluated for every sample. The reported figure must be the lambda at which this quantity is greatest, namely 594.456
